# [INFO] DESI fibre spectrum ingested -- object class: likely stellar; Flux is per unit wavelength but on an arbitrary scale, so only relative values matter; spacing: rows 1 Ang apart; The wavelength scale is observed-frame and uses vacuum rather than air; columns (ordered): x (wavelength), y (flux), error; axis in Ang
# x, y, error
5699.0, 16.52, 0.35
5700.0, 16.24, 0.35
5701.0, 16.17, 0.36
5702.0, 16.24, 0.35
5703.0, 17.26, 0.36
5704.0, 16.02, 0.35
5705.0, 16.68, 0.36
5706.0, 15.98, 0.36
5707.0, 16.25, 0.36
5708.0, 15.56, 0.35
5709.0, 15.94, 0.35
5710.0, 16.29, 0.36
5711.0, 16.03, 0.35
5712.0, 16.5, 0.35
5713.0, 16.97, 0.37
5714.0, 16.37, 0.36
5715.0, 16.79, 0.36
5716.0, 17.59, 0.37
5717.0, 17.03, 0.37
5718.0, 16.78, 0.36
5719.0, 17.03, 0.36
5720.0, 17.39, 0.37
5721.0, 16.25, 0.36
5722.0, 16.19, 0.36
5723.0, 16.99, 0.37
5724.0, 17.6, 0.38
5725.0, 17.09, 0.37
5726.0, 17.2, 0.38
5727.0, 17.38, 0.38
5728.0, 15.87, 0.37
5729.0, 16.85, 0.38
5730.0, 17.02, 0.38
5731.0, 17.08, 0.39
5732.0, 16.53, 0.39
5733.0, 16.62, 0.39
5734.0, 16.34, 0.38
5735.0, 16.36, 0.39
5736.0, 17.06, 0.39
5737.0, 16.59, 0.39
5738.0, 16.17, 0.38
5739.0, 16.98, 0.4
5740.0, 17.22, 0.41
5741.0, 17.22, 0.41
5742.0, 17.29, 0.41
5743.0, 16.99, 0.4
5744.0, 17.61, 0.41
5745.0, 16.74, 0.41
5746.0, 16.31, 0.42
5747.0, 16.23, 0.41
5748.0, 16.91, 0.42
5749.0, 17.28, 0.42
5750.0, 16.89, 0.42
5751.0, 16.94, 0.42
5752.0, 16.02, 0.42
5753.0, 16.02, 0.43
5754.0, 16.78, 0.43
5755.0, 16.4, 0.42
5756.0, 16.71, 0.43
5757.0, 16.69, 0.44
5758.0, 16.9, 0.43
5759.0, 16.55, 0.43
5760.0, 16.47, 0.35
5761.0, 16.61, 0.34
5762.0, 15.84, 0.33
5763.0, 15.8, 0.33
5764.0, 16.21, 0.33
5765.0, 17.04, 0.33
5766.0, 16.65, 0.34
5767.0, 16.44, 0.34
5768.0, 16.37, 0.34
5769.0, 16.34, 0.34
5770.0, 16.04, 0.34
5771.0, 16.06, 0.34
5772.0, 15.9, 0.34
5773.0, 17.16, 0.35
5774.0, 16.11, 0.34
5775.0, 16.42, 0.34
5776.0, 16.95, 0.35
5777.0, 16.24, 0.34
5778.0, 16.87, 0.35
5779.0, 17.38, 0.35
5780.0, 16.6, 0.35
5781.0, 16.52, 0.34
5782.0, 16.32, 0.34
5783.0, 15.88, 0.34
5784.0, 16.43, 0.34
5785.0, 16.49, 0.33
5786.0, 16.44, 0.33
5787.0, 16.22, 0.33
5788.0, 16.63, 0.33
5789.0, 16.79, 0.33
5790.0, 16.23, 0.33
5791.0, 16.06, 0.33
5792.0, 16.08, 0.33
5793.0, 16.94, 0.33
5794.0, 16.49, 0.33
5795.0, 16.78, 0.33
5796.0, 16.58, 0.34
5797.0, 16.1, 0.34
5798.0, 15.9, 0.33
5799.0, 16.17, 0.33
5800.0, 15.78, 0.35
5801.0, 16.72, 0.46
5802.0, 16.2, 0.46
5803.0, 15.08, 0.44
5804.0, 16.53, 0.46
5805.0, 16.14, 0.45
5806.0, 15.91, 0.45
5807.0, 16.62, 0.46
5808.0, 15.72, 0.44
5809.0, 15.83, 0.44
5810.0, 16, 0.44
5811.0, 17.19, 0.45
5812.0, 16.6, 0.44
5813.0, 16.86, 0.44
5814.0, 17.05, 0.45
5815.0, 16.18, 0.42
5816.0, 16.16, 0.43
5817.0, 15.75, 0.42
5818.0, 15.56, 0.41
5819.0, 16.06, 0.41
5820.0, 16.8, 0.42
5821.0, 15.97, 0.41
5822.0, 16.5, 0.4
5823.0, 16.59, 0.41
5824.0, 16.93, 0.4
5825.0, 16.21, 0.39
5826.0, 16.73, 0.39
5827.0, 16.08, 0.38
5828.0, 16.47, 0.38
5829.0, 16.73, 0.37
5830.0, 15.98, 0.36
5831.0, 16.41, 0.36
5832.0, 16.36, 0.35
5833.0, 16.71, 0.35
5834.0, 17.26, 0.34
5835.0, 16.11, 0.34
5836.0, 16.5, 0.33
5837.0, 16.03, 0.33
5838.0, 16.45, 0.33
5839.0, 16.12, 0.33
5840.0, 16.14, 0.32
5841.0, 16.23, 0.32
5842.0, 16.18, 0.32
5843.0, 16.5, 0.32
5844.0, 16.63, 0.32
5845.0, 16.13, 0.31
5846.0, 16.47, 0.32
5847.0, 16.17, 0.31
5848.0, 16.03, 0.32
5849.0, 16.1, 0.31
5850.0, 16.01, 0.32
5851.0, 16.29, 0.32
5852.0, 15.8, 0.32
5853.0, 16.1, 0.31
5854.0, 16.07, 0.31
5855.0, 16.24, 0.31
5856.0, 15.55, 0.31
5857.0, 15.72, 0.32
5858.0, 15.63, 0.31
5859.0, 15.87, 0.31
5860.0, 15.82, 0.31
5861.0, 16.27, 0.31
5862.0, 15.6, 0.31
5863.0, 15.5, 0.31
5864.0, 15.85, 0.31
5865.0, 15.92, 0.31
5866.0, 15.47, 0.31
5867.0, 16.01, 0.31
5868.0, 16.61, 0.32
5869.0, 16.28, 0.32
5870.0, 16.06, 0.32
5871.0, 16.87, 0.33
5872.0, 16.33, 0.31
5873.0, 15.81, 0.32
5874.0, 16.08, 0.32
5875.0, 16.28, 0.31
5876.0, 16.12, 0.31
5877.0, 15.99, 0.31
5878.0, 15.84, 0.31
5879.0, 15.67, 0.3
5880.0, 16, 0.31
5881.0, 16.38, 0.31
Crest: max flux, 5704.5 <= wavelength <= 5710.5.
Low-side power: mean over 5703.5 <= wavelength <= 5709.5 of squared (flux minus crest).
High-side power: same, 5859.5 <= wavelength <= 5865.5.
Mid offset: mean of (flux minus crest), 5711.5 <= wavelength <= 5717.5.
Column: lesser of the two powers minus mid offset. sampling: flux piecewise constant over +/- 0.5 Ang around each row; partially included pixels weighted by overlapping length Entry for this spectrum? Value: 0.29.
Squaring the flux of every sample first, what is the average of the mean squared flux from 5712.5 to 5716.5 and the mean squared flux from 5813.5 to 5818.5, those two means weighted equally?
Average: 274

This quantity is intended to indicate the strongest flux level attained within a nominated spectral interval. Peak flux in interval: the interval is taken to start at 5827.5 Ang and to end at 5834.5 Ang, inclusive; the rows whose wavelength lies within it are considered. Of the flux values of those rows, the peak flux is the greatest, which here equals 17.26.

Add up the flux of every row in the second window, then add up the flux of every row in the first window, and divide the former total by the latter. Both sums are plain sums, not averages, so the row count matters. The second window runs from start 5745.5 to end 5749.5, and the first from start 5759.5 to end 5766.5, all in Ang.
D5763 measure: 0.58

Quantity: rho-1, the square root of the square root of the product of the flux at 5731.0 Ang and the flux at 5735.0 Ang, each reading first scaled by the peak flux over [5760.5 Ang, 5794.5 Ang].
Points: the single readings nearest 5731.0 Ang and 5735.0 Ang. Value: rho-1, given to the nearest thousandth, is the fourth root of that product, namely 0.981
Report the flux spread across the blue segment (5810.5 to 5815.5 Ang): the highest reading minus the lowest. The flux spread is 1.0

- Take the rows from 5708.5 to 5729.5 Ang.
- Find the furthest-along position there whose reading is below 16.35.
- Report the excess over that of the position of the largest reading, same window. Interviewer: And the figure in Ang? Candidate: -4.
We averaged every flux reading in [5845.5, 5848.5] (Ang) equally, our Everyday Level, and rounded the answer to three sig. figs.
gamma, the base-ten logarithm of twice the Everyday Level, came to 1.51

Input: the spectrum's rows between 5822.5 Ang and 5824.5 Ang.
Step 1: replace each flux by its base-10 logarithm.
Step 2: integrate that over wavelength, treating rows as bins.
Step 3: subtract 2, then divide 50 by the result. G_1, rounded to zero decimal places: 111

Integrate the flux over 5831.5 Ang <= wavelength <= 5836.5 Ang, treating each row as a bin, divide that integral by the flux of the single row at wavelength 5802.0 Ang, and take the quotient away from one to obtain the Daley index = -4.12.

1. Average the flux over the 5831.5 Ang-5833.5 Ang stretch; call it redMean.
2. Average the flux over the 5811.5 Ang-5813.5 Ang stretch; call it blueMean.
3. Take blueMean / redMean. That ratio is 1.012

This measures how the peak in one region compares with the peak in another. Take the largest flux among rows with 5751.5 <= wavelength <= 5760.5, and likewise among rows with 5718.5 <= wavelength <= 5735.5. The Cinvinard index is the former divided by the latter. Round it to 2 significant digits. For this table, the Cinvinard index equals 0.96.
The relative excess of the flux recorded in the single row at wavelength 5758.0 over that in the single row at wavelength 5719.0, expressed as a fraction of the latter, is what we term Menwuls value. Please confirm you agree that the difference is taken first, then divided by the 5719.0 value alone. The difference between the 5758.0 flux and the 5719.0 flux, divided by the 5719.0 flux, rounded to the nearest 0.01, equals -0.01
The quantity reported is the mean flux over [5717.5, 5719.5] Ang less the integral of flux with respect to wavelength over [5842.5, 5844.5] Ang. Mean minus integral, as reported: -16.2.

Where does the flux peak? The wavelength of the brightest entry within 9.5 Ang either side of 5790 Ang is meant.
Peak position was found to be 5793.0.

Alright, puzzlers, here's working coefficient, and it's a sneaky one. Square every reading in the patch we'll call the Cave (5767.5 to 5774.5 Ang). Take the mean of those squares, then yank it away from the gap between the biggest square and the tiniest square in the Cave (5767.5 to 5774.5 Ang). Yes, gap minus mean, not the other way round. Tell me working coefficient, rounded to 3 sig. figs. -224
